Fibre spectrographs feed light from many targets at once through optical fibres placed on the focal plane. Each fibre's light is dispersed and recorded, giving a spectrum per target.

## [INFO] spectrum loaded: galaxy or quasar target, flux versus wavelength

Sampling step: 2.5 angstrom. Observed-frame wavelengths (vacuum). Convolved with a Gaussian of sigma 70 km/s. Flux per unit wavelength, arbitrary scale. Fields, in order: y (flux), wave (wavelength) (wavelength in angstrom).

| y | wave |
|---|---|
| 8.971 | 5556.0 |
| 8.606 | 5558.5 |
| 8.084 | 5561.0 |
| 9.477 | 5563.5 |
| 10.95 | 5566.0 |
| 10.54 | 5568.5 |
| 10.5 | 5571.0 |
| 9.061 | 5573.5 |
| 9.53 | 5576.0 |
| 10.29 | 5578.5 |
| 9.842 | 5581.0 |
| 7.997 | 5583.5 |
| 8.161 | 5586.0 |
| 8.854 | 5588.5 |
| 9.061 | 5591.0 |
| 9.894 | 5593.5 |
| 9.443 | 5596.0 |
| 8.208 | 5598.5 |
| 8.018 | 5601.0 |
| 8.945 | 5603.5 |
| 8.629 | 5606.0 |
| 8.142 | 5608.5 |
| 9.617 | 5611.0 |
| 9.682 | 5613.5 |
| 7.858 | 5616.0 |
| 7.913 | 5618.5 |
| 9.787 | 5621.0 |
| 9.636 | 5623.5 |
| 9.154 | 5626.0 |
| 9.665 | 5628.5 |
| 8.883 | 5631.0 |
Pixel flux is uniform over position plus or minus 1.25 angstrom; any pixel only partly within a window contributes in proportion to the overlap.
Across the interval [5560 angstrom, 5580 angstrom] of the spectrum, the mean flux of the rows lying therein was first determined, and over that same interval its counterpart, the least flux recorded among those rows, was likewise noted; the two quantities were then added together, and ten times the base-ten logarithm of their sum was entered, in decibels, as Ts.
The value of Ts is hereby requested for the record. 12.5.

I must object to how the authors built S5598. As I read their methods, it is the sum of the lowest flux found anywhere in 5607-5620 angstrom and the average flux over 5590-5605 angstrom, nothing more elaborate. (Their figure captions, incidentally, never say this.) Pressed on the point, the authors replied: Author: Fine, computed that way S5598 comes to 16.8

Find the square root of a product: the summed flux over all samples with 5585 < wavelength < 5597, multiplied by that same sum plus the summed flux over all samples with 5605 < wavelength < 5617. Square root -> 63.7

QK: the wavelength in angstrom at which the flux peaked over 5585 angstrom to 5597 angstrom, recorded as 5593.5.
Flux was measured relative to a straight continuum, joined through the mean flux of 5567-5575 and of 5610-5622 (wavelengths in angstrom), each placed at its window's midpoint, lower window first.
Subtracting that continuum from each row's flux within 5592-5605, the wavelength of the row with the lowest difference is 5601.0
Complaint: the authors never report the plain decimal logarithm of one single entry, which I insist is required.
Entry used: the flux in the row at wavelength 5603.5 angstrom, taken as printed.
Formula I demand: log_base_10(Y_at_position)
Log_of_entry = 0.95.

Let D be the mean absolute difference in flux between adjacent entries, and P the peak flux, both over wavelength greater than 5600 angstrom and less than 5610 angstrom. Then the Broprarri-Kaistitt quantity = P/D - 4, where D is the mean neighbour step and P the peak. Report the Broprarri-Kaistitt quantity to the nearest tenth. 11.5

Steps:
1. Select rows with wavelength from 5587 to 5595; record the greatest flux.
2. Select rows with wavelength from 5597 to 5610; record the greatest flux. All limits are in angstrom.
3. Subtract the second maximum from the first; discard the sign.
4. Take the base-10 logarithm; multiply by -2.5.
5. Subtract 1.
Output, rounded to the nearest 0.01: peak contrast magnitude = -0.94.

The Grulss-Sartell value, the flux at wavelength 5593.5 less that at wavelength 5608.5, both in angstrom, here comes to 1.8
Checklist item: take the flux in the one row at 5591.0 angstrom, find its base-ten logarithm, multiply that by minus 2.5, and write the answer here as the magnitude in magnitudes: -2.39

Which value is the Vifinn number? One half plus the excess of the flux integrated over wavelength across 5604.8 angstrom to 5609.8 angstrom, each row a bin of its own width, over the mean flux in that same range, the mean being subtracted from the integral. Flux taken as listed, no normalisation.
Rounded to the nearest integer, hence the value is 34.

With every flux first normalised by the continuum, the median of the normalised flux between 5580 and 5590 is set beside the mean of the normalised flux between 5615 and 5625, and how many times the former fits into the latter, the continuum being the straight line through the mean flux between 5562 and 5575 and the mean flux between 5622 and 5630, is 1.07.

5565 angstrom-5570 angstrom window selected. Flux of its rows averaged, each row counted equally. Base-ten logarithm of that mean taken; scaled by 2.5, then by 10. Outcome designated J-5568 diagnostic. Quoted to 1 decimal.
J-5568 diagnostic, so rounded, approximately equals 25.8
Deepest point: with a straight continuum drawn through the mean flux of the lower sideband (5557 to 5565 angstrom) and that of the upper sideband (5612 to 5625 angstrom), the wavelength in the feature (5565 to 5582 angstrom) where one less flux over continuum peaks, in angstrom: 5573.5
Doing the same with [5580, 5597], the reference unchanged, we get 5583.5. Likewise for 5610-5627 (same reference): 5616.0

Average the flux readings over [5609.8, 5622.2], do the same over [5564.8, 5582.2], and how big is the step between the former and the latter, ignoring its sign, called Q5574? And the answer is 1.1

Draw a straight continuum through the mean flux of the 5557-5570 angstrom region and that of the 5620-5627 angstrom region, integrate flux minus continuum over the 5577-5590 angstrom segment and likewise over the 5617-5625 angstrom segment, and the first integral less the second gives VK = -3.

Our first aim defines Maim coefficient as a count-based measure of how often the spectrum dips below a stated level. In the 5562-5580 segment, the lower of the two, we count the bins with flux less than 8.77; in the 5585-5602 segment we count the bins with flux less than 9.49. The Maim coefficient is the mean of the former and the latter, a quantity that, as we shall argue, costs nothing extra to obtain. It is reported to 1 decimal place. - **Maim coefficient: 3.0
